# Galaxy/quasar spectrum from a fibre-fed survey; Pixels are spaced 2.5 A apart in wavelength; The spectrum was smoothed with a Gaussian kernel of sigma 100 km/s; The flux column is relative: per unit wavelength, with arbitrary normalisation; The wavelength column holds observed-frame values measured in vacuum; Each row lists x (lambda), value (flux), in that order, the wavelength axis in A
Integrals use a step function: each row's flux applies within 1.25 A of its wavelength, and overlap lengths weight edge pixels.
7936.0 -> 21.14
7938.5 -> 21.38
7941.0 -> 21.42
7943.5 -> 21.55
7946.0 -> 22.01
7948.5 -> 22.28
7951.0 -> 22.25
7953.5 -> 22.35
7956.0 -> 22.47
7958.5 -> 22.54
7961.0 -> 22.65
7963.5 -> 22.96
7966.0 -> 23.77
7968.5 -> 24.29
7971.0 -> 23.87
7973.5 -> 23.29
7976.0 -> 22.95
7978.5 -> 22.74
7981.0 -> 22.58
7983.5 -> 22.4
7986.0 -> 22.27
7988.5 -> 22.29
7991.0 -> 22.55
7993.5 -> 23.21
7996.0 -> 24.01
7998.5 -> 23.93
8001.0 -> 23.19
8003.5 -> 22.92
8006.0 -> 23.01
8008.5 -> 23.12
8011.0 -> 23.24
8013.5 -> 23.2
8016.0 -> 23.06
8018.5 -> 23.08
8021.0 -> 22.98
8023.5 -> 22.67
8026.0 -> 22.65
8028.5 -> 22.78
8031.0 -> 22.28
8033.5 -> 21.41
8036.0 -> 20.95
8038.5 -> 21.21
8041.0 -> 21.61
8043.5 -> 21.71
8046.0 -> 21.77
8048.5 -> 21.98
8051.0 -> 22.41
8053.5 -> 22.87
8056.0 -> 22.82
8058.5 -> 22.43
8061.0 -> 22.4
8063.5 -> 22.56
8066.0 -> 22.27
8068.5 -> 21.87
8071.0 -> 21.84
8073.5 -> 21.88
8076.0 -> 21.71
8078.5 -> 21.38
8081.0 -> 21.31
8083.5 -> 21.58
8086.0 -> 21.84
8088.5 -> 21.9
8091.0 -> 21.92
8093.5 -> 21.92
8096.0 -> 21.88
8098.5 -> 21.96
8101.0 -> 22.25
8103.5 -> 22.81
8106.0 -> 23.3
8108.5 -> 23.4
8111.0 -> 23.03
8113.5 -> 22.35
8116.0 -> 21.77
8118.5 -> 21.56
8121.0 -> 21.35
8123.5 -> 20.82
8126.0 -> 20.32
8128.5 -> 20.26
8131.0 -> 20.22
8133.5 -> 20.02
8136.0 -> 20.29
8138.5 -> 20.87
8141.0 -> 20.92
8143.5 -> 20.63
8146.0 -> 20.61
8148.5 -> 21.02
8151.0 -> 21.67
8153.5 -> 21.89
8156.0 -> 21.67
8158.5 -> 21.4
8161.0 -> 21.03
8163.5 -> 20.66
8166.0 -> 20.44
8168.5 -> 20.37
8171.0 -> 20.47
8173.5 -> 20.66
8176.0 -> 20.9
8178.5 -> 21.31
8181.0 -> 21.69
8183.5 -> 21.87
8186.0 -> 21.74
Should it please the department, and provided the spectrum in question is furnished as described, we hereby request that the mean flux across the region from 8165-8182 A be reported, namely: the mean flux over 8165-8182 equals 20.8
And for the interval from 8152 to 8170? 21.1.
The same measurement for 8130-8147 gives 20.5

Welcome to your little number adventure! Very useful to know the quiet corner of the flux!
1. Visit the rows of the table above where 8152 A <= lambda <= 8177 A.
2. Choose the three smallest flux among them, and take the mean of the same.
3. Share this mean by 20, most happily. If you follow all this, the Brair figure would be 1.02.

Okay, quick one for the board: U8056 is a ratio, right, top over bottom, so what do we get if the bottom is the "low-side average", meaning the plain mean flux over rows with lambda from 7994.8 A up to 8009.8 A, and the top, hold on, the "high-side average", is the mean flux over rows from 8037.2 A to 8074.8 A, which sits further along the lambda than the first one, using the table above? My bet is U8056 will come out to 0.946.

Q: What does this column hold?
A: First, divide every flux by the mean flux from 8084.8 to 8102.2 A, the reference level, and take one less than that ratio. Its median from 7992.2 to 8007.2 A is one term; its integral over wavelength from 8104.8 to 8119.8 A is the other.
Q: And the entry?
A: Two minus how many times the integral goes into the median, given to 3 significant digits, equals 1.86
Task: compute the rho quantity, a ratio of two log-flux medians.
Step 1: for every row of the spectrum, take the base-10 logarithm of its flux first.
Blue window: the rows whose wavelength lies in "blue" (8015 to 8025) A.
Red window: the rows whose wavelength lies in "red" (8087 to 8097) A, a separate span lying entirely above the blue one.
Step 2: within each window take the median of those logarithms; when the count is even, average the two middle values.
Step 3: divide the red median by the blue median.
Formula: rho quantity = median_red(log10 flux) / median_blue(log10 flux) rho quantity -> 0.98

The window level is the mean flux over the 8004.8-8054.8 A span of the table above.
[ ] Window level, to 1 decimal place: 22.4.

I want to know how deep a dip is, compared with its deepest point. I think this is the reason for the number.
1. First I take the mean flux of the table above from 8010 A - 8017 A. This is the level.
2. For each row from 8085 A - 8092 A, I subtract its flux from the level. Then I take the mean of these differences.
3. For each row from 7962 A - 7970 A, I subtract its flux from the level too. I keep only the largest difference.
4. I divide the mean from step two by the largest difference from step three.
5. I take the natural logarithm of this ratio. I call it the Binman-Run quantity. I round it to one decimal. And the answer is 1.8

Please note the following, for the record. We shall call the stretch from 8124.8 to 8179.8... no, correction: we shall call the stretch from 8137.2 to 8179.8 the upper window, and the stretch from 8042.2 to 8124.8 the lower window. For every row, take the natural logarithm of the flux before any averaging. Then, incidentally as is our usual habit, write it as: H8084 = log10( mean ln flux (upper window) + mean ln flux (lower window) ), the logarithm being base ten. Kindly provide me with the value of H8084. 0.788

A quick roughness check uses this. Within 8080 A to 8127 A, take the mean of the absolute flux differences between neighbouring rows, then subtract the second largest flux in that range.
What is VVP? -23.0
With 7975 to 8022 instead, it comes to -23.7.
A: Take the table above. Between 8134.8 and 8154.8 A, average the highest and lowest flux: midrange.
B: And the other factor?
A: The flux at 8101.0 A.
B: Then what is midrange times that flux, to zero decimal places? 469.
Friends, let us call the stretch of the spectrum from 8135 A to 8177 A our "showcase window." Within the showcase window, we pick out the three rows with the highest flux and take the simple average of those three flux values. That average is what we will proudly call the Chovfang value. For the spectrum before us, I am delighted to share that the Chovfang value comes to 21.7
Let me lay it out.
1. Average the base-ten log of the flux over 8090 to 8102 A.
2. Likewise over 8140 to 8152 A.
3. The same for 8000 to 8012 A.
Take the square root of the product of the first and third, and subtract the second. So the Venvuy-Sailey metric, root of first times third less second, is 0.031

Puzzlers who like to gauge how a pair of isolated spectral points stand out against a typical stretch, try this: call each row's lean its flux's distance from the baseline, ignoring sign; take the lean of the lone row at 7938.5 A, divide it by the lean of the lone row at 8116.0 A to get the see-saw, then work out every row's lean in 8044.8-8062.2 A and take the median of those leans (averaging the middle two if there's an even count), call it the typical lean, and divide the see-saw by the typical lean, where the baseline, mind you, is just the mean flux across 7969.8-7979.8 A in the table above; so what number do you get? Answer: 1.6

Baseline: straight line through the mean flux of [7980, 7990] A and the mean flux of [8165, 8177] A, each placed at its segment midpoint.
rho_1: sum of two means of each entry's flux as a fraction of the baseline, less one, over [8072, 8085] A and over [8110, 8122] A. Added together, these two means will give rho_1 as 0.05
